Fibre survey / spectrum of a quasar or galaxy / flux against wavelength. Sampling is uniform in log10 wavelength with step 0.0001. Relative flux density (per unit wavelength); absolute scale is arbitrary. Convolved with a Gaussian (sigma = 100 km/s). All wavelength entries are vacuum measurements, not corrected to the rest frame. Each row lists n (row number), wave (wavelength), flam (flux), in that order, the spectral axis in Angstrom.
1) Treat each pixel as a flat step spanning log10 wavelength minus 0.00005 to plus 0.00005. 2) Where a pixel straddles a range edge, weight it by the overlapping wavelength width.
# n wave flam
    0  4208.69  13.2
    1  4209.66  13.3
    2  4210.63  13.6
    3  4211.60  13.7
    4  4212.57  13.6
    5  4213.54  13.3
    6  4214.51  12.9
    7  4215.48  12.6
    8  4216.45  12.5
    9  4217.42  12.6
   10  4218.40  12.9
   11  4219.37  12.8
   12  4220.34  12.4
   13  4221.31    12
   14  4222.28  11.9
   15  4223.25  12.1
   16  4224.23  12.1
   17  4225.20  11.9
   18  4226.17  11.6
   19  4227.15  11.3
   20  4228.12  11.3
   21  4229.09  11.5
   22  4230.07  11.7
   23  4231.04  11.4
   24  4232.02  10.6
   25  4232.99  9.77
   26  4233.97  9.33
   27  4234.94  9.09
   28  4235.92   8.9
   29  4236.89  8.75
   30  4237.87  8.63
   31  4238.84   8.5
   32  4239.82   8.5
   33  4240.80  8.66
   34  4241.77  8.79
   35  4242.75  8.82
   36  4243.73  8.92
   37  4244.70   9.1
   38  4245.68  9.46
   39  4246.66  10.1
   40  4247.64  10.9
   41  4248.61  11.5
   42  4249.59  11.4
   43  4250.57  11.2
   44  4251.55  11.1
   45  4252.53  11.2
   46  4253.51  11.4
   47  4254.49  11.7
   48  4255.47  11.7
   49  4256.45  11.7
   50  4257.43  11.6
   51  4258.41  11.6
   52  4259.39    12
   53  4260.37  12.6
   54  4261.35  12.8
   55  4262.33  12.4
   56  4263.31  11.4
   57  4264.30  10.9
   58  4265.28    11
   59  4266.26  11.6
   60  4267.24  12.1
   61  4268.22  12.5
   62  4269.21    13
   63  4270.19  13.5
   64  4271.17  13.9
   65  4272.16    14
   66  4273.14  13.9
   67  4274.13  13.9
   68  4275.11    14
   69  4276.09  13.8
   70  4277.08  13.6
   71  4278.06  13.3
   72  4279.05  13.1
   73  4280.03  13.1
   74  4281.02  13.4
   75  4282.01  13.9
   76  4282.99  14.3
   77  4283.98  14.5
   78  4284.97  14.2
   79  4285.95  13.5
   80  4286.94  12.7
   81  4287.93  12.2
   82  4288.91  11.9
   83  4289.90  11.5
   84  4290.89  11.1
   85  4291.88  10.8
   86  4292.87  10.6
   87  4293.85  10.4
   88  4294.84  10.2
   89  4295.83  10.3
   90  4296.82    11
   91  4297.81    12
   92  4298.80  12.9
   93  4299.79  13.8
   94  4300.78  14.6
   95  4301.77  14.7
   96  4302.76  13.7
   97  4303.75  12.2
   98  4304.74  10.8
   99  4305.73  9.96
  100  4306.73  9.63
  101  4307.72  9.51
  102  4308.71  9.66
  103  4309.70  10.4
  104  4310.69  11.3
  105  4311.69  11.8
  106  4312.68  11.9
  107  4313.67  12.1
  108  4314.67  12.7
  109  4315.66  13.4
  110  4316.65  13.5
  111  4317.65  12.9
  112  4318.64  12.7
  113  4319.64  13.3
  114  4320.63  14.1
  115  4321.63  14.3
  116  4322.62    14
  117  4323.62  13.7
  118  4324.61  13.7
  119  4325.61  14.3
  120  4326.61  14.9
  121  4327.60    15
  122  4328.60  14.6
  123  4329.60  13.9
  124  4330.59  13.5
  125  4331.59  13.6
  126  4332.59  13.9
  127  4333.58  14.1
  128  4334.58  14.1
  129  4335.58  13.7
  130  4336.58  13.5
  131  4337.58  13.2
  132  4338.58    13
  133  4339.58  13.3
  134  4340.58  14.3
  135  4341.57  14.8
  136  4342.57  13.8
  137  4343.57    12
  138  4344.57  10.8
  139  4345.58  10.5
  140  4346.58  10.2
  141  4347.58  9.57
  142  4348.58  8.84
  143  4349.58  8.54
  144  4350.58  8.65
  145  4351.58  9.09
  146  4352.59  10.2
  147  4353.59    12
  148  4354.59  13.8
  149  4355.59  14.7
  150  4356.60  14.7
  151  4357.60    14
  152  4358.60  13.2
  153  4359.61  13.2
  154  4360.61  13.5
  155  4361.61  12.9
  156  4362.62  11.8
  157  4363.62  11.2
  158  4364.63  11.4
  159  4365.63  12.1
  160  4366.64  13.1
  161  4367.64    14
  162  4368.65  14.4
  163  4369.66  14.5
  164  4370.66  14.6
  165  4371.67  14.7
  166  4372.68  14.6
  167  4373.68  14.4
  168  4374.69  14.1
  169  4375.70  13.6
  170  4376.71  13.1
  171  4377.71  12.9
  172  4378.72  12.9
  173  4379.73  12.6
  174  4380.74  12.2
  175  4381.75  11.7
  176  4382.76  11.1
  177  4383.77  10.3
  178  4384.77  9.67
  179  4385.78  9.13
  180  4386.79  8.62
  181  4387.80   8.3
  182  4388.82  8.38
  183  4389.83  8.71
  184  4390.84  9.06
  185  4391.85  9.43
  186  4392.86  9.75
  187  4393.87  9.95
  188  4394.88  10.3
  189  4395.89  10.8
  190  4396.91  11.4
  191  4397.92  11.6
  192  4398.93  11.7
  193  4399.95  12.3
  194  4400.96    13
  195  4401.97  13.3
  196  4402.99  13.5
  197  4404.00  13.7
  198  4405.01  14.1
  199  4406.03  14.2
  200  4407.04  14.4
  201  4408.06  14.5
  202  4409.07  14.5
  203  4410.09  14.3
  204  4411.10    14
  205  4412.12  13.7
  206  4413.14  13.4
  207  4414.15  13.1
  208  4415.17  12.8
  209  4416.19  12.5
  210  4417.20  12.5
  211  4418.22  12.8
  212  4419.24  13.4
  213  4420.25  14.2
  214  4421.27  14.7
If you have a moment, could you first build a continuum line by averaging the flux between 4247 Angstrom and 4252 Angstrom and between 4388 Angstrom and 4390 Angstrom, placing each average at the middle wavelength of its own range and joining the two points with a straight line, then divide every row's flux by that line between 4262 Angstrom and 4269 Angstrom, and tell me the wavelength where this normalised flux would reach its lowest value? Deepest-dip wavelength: 4264.30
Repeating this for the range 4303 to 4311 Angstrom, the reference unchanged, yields 4307.72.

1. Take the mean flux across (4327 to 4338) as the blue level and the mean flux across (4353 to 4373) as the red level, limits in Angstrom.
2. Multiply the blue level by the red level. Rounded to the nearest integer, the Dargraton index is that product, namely 187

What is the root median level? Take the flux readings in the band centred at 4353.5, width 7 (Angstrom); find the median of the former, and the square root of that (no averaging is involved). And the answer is 3.46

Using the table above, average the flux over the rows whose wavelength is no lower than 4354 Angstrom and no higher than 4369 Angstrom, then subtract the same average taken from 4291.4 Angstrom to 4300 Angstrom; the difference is 1.9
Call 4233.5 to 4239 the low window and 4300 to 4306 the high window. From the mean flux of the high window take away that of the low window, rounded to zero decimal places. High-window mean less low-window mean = 4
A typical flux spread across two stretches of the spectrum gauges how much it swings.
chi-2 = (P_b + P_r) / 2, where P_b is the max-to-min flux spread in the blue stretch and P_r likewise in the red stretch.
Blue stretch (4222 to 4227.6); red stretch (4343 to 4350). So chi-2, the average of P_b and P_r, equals 2.1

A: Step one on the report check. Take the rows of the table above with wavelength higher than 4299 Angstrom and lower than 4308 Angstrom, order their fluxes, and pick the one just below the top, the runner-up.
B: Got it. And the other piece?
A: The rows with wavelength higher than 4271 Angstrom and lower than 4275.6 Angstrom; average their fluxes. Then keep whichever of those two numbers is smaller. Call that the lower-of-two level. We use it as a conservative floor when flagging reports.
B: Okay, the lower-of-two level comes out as 13.9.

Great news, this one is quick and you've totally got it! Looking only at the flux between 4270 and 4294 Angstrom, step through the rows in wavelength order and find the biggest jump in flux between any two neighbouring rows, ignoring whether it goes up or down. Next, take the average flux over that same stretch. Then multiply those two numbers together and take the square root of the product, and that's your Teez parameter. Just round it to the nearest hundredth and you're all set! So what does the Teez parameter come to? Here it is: 3.23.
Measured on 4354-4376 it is 3.86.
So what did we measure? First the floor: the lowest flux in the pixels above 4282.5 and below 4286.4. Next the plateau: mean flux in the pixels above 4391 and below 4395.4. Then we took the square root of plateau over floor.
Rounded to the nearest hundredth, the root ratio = 0.85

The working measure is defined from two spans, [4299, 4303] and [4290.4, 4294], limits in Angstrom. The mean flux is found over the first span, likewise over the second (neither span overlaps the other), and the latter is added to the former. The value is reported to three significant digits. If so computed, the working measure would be 24.9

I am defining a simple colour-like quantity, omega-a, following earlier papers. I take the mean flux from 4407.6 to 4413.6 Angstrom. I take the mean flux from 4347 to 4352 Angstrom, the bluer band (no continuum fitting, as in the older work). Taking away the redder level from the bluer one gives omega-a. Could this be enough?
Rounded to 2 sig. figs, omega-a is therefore -5.1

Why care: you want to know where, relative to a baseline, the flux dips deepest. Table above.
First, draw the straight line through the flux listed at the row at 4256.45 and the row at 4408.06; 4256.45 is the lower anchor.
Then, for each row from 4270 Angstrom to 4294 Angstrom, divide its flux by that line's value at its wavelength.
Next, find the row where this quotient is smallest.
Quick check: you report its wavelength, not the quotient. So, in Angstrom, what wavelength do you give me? 4293.85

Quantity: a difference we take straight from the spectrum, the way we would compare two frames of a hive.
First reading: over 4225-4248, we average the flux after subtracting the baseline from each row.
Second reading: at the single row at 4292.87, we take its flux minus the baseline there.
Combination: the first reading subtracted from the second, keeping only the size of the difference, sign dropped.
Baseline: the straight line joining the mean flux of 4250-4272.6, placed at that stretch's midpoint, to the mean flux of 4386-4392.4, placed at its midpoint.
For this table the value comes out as 2.2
